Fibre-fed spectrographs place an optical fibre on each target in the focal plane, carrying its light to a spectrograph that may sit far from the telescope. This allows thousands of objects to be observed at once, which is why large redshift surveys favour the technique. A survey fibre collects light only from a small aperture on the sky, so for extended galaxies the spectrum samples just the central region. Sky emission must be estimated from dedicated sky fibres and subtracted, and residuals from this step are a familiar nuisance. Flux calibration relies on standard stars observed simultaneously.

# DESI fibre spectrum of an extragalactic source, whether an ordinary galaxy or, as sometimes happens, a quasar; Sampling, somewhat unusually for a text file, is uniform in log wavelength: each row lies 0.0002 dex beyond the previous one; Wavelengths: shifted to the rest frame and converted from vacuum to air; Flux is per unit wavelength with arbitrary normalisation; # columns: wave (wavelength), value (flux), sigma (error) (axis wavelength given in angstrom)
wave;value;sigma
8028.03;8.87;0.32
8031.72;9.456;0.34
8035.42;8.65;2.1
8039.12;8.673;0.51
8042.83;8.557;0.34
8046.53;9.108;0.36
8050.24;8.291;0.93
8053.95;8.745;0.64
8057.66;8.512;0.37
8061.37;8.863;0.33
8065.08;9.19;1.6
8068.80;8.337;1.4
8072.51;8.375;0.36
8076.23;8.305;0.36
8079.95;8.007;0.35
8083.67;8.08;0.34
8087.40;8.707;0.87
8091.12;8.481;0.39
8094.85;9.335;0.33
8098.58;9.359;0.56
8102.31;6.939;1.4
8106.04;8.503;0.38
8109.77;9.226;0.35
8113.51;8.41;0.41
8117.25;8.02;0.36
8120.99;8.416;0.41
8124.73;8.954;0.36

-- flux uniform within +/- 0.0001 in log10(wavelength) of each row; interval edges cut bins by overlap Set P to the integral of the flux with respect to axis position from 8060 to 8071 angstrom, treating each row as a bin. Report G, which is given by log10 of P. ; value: 1.99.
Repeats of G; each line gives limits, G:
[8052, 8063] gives 1.98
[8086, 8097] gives 1.99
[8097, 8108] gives 1.96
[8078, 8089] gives 1.96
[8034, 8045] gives 1.98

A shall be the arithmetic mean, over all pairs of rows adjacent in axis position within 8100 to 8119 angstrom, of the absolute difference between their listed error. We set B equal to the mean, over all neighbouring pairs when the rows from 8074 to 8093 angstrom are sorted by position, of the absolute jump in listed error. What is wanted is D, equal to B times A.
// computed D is 0.075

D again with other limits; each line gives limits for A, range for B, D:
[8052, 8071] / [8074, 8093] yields 0.115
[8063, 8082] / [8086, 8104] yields 0.126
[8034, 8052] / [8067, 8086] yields 0.156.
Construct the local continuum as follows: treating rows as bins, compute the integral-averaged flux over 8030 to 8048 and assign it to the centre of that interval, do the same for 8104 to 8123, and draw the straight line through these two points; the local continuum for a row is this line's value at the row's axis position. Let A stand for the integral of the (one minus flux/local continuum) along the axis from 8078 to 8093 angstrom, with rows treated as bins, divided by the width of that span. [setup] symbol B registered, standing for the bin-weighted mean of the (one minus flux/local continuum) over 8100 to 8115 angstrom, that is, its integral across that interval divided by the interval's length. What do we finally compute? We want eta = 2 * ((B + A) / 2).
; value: 0.065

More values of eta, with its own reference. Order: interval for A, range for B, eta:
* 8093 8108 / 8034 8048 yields 0.018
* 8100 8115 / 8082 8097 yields 0.022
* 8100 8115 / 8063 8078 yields 0.046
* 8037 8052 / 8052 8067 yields 0.016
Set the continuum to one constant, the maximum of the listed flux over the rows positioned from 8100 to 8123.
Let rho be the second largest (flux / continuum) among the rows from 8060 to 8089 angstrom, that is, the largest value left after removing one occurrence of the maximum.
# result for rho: 0.96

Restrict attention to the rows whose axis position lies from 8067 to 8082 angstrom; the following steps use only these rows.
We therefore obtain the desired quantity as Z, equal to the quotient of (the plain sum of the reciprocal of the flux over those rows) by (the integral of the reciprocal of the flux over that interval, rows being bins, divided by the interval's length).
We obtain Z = 3.997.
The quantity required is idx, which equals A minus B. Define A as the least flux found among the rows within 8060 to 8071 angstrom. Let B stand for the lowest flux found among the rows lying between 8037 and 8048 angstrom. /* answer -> -0.2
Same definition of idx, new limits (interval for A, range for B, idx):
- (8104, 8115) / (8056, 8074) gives 0.1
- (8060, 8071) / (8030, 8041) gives -0.3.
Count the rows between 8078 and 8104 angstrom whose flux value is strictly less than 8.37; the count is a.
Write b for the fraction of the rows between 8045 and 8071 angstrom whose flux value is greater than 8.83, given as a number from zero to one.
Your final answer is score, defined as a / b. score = 7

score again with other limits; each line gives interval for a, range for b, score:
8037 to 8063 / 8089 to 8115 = 2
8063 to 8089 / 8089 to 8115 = 9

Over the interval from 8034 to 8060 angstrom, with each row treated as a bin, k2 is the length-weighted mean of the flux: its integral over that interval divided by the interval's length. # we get 8.7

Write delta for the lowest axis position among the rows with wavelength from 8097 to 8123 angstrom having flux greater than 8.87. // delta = 8098.58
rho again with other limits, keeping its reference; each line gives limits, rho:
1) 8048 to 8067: 0.96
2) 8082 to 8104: 1.01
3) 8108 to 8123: 0.91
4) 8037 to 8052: 0.94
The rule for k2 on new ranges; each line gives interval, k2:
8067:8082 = 8.3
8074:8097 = 8.5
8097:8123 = 8.4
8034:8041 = 8.7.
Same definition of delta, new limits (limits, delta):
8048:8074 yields 8065.08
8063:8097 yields 8065.08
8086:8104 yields 8094.85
